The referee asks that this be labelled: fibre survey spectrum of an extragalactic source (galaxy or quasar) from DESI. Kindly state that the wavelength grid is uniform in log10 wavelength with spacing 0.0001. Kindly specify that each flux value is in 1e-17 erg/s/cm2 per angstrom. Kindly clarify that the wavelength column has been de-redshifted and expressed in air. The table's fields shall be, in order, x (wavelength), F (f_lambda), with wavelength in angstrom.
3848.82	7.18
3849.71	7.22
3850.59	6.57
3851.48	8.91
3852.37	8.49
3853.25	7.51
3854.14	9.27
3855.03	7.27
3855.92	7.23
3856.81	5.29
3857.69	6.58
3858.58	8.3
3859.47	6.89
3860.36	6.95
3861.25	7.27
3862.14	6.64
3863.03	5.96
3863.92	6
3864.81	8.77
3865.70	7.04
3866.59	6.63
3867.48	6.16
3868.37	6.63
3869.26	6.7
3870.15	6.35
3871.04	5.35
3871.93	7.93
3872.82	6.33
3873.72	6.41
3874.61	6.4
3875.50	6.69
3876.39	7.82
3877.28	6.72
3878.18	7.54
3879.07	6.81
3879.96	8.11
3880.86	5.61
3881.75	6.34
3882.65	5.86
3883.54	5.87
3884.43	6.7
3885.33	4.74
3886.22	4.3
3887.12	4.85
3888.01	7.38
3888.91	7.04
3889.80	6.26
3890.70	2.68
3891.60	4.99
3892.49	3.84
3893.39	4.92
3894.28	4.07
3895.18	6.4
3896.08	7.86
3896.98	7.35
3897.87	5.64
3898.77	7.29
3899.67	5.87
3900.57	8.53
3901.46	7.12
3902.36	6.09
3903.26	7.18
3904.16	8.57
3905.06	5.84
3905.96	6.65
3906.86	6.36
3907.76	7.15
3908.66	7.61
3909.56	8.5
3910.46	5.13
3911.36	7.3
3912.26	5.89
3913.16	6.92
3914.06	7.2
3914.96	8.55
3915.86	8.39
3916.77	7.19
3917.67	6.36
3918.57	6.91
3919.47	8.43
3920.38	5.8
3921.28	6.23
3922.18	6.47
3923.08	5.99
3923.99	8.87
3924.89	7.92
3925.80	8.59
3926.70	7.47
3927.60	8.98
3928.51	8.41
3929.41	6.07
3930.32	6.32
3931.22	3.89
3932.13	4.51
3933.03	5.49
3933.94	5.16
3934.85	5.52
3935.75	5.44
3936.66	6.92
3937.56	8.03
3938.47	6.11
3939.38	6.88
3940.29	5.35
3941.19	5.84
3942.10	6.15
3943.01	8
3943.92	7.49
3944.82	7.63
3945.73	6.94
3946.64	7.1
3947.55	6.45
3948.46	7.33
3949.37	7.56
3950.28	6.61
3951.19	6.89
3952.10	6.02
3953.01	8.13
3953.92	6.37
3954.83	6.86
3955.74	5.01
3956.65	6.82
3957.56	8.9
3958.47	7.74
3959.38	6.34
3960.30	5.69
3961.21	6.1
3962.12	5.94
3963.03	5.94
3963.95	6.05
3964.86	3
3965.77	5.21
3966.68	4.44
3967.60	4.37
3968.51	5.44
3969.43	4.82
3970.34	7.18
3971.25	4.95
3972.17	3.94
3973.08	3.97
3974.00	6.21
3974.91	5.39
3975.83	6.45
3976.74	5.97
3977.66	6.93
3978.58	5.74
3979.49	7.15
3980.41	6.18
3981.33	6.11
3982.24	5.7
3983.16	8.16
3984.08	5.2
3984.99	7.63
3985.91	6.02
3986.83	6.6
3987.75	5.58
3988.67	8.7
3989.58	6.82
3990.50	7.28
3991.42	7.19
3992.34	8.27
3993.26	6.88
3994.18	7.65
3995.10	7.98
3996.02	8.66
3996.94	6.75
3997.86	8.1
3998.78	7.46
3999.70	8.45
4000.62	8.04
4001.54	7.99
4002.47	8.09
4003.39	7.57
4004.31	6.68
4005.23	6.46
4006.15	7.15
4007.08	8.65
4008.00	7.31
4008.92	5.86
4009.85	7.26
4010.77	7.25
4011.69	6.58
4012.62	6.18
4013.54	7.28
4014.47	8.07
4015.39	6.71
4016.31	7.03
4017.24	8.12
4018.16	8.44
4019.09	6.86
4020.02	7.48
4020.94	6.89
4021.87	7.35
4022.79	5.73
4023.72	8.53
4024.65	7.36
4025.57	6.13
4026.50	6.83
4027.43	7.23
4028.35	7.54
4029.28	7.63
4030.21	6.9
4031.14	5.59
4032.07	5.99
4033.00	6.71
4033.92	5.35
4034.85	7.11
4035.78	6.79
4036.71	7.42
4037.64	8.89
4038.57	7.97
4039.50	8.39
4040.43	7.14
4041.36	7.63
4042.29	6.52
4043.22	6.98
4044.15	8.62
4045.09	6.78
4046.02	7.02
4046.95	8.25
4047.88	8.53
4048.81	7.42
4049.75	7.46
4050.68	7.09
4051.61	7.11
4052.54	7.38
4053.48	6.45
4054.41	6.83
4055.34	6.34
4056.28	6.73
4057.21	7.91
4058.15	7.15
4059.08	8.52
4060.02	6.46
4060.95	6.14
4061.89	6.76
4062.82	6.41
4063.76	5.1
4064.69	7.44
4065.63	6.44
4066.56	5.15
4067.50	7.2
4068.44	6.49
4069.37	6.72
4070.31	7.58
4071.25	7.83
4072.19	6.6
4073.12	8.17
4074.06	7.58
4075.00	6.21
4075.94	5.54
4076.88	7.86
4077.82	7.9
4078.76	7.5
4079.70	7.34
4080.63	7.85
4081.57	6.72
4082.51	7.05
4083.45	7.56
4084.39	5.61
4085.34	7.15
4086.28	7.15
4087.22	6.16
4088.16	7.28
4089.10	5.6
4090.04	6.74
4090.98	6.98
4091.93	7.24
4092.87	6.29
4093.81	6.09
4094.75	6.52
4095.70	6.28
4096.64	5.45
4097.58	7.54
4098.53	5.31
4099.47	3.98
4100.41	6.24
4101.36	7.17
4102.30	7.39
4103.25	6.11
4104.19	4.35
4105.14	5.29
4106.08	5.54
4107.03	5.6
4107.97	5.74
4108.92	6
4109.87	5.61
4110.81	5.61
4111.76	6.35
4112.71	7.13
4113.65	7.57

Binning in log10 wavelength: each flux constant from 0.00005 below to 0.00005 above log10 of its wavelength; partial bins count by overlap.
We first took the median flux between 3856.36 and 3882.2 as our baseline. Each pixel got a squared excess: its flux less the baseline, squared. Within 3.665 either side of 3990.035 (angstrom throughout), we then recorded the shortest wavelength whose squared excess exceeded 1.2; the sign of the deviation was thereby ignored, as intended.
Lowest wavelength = 3988.67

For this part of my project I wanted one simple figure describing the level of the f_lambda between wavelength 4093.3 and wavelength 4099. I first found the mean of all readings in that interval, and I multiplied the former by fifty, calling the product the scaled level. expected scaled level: 310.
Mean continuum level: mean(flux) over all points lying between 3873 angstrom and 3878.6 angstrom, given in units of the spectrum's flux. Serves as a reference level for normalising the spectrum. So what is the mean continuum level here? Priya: 6.9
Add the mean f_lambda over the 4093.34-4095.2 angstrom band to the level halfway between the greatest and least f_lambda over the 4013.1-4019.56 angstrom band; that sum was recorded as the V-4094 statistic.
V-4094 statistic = 13.9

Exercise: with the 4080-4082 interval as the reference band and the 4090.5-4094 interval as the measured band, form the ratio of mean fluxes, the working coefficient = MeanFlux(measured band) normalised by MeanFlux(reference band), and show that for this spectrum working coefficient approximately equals 0.91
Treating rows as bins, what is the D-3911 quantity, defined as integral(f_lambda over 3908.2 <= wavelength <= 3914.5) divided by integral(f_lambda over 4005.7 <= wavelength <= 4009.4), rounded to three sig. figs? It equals 1.64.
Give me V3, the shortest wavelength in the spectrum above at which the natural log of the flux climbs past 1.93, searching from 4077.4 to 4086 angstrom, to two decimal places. 4077.82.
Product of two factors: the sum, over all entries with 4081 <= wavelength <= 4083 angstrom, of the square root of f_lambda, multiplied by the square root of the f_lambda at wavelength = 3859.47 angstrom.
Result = 13.8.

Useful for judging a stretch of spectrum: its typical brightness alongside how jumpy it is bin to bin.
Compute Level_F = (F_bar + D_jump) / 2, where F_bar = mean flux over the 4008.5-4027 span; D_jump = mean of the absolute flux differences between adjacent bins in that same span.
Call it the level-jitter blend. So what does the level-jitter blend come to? 4.03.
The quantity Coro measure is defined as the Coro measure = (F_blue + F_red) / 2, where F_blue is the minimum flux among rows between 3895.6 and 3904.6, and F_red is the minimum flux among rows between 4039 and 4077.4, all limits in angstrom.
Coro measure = 5.4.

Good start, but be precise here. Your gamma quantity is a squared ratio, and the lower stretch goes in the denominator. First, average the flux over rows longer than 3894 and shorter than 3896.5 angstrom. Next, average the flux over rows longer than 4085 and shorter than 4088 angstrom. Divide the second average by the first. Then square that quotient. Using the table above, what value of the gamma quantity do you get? 1.2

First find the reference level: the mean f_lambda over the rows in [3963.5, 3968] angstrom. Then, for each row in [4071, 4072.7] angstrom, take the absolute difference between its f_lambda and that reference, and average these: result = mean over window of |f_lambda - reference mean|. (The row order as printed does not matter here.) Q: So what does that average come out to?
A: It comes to 2.6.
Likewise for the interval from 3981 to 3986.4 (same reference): 1.9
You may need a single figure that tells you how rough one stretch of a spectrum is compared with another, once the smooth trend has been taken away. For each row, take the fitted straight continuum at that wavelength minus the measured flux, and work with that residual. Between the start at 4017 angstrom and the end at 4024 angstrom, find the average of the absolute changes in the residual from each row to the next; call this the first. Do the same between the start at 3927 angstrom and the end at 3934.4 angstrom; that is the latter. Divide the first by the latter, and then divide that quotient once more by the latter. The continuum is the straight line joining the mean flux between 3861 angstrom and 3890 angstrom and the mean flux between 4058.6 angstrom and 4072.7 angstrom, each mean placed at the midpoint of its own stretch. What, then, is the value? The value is 1.0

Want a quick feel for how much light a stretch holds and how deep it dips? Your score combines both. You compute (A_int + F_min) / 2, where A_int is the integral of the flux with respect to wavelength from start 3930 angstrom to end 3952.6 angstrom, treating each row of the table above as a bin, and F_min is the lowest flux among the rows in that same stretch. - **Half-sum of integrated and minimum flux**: 74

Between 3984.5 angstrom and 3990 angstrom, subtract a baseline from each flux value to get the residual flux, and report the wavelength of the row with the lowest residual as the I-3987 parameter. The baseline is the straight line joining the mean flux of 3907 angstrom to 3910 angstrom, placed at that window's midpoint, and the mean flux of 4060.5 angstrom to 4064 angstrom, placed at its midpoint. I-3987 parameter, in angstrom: 3987.75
